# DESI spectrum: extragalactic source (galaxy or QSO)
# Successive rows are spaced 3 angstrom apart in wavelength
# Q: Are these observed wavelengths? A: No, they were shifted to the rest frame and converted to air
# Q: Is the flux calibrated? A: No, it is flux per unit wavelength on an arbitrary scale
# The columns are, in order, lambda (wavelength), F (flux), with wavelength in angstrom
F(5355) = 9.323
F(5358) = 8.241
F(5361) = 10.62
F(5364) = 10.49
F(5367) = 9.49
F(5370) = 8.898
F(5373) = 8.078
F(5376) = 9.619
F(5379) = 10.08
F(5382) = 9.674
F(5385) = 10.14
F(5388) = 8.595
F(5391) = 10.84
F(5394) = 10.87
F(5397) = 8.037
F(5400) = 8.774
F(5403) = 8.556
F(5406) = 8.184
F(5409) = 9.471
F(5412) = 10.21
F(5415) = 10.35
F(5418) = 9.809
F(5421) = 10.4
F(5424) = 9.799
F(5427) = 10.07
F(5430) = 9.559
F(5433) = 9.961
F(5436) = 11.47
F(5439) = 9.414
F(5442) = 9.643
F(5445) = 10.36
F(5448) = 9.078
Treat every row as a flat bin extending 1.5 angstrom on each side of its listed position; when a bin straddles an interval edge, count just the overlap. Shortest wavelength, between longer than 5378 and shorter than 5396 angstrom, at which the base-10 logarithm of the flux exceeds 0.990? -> 5379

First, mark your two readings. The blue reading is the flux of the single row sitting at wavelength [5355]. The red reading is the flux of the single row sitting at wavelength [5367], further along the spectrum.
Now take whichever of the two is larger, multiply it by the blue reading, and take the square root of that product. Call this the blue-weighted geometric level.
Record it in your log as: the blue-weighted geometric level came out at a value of 9.4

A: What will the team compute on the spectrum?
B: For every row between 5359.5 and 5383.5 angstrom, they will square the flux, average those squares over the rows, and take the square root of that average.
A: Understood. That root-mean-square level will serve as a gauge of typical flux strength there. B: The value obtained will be 9.7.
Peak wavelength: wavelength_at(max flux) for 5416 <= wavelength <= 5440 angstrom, 5436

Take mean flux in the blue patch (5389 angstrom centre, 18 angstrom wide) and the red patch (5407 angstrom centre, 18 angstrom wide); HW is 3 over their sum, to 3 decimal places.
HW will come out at 0.158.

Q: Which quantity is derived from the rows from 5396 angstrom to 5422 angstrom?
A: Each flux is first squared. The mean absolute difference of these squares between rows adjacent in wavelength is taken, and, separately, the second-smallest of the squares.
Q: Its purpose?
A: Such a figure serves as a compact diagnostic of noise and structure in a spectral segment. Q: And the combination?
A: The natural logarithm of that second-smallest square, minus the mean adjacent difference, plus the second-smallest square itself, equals 60.5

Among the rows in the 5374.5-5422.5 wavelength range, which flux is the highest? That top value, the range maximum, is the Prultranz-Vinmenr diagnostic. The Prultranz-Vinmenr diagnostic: 10.87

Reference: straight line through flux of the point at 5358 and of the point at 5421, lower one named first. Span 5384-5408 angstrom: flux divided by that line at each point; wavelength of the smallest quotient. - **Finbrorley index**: 5406 angstrom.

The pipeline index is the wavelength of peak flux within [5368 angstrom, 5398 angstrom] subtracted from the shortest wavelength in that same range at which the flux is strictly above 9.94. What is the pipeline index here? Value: -15 angstrom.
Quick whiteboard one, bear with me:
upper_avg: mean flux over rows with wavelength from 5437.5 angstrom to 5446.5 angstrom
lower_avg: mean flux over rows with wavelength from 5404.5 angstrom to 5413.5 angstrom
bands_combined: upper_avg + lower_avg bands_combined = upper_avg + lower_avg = 19.1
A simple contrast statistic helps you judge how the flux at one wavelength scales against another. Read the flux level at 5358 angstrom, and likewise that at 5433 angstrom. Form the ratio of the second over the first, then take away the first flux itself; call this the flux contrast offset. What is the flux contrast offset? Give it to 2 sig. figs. -7.0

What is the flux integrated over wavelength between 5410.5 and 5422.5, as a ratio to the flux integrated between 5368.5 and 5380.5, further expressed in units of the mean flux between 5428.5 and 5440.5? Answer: 0.110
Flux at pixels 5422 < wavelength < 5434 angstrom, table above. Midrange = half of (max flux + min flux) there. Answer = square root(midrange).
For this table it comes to 3.13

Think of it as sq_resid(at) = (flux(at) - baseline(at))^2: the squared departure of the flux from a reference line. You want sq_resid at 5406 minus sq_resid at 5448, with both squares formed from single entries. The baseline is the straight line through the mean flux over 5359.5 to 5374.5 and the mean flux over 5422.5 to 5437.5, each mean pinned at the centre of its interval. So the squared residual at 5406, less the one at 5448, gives 1.4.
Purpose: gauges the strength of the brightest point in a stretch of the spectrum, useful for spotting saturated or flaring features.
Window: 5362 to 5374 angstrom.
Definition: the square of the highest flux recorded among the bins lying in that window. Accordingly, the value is 110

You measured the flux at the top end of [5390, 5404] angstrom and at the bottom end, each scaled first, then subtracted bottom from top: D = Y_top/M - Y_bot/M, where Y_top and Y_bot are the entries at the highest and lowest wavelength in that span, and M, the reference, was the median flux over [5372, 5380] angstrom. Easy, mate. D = -0.2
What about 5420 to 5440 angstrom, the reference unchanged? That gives -0.1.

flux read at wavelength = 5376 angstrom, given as 9.619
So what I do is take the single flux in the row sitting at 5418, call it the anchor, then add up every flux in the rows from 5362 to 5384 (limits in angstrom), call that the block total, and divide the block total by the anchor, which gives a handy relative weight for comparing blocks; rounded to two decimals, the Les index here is 6.76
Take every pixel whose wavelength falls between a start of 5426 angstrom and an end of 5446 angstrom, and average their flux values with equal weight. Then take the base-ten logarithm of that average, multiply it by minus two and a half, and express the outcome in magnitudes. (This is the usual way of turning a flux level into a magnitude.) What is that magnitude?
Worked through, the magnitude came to -2.51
